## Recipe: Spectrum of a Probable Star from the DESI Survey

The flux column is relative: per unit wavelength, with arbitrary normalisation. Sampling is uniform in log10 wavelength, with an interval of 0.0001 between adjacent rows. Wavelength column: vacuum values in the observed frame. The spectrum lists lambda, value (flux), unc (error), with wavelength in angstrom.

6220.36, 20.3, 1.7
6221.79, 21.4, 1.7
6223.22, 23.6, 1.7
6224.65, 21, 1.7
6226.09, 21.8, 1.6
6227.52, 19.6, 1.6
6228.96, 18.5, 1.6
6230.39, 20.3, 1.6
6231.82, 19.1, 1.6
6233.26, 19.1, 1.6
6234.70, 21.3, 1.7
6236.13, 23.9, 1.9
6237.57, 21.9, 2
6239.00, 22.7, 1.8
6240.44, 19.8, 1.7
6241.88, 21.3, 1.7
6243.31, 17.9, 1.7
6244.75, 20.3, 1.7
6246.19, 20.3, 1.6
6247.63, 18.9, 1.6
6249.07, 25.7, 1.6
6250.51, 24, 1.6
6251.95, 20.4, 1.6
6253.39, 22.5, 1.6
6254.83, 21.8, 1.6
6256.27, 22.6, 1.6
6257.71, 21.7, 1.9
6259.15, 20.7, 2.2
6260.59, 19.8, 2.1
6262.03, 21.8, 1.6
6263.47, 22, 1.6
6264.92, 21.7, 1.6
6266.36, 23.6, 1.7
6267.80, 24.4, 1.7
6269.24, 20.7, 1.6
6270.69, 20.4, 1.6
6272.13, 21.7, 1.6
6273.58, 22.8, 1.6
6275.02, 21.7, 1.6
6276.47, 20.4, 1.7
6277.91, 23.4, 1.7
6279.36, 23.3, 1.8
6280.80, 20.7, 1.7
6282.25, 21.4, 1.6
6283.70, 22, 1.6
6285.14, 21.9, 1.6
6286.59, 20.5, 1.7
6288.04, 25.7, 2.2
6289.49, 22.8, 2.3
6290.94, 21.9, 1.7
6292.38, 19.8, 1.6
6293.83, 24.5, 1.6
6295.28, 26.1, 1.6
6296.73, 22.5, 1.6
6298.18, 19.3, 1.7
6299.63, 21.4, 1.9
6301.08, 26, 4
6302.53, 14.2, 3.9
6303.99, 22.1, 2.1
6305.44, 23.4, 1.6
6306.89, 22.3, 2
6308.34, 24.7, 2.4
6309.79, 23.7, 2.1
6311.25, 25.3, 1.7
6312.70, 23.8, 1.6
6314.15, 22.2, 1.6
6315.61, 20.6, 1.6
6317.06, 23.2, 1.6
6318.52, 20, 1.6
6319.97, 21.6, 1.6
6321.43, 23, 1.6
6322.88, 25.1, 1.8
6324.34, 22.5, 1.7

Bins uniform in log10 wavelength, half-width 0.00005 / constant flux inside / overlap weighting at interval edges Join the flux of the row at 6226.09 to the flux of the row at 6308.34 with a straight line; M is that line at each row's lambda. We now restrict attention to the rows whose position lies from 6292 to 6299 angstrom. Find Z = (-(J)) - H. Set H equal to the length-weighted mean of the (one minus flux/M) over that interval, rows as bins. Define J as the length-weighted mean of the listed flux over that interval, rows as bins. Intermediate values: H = 0.07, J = 22.6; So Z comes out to -22.6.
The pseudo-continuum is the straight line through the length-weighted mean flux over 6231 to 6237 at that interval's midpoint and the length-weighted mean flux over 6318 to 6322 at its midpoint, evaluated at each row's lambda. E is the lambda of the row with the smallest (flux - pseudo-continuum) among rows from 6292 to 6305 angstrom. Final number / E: 6302.53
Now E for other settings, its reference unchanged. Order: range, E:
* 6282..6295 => 6292.38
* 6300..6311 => 6302.53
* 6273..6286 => 6276.47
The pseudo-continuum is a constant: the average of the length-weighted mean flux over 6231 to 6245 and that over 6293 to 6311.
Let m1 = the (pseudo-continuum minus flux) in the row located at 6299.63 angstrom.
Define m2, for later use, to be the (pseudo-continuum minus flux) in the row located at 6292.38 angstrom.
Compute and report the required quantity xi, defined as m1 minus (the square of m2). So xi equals -3.2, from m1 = 0.3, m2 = 1.9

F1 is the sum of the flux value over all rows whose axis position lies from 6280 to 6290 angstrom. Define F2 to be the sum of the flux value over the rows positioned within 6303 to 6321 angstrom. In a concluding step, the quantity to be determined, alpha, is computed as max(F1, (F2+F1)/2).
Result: 214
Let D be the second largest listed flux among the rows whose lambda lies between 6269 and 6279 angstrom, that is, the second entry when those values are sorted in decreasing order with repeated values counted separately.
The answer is 22.8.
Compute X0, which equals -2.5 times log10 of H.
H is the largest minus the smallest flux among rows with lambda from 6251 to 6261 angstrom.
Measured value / -1.12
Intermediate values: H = 3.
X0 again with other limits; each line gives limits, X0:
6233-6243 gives -1.70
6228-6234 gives -0.64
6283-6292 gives -1.79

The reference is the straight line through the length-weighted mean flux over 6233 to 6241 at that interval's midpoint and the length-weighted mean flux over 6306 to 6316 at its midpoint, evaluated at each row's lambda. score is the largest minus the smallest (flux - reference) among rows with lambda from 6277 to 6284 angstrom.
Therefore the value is 3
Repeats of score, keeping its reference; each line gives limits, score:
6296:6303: 12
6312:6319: 4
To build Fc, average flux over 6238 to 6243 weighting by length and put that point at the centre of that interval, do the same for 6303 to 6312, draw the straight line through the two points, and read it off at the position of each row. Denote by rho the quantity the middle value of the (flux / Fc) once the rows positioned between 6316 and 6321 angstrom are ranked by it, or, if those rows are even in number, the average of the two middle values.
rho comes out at 0.91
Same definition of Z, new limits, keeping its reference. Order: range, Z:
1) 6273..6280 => -22.4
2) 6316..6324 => -22.6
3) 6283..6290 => -22.6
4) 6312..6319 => -22.1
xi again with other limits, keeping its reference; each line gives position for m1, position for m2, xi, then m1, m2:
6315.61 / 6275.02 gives 1.1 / 1.1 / 0.0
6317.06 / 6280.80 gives -2.5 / -1.5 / 1.0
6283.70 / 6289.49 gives -1.7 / -0.3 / -1.1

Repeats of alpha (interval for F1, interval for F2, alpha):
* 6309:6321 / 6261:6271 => 180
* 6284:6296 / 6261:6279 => 224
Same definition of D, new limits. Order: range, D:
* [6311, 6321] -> 23.8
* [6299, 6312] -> 25.3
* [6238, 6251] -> 24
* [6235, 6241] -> 22.7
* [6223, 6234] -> 21.8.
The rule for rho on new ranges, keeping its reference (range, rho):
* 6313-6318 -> 0.94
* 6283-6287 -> 0.97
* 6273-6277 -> 0.98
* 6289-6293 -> 0.96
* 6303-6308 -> 0.96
